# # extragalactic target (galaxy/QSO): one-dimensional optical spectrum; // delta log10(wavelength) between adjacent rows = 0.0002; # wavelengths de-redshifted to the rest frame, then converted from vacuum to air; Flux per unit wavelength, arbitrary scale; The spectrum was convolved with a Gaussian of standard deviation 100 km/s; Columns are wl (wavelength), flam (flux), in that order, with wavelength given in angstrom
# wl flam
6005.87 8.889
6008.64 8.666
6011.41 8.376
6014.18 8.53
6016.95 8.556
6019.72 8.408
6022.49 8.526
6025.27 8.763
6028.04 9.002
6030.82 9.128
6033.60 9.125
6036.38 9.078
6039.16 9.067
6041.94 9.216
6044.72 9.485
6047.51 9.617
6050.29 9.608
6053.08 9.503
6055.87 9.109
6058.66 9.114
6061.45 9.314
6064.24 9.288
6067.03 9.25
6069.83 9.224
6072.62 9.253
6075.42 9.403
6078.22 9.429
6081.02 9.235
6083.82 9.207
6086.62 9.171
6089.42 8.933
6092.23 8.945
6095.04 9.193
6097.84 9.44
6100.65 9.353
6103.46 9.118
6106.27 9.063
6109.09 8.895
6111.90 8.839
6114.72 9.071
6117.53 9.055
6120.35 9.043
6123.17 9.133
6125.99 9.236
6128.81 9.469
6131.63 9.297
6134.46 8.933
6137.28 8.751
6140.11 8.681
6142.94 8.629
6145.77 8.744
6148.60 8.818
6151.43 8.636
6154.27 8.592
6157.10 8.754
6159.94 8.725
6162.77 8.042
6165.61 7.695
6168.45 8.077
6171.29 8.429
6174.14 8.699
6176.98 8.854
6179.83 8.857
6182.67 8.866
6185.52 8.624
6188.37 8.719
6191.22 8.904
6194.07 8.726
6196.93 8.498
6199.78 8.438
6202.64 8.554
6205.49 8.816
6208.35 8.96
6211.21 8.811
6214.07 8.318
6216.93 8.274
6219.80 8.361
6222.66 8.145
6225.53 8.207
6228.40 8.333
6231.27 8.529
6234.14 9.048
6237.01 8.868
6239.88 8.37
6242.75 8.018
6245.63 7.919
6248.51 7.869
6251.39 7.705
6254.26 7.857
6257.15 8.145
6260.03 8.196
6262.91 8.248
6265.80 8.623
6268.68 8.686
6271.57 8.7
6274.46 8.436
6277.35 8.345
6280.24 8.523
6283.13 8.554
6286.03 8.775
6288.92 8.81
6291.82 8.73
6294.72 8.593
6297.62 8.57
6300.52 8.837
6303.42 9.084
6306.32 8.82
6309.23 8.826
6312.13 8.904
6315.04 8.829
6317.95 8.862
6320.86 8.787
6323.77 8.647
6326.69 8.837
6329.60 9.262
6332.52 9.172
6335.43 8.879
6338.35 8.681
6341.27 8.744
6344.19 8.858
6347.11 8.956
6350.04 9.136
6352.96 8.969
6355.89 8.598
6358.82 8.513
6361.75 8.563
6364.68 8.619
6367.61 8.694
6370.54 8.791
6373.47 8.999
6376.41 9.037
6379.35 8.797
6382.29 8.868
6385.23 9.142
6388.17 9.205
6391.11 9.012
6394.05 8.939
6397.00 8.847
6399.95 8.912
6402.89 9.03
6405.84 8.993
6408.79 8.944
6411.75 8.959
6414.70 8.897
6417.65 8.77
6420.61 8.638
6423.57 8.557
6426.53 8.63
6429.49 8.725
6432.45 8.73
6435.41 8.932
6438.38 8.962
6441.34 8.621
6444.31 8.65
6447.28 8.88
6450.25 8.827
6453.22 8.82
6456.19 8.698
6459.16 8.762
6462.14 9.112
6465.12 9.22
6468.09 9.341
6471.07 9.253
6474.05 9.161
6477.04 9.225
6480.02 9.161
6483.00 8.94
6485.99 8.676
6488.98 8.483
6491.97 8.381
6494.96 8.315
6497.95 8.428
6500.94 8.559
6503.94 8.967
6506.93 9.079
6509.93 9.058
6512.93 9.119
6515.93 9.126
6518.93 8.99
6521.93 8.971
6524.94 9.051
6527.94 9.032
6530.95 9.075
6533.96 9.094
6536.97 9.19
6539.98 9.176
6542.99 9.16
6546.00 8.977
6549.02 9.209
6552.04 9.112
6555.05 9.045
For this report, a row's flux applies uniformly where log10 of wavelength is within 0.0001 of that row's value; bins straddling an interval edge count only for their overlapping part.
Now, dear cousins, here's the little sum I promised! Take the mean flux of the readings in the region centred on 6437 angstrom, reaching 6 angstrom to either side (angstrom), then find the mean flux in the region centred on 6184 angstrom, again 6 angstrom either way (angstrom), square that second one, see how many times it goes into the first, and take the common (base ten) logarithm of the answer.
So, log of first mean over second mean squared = -0.941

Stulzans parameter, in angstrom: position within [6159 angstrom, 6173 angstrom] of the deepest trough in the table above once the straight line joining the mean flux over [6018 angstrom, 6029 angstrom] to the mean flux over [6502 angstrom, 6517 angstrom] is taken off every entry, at 6165.61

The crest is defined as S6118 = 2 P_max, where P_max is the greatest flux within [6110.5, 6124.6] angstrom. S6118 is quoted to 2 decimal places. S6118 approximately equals 18.27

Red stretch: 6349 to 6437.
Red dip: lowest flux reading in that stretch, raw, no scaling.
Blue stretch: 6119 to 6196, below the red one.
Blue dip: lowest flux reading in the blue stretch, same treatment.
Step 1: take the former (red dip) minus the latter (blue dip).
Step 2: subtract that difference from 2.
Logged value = 1.18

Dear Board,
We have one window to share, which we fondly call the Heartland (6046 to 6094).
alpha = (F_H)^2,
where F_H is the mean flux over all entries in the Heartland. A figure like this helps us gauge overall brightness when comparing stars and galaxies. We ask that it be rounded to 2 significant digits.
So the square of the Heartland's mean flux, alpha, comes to 86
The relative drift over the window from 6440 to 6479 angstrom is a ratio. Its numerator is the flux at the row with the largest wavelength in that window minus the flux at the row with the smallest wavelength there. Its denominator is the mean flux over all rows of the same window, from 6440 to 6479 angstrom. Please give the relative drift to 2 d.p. 0.07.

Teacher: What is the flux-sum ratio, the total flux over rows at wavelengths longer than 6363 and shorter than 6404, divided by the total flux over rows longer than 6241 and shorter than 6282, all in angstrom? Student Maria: 1.08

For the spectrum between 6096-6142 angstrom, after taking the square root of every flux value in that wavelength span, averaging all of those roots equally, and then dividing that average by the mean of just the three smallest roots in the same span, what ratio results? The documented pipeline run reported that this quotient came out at 1.02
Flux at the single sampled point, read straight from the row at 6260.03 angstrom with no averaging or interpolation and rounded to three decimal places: 8.196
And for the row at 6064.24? 9.288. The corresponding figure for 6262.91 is 8.248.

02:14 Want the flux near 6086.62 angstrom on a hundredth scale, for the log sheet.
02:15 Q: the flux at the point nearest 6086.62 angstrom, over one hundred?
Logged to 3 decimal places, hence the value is 0.092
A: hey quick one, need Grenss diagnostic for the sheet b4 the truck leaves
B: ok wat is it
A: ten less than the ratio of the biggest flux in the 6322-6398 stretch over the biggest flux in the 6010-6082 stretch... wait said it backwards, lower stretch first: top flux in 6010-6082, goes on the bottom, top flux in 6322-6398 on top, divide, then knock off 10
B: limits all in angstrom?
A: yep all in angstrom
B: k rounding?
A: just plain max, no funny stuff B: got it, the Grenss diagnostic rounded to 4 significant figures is -9.037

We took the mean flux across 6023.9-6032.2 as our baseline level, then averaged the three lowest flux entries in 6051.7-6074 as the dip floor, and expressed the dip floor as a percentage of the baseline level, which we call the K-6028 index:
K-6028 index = 102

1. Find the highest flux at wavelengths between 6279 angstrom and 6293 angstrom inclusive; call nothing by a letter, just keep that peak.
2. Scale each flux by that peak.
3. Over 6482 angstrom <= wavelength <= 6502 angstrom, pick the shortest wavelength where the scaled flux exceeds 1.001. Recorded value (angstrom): 6483.00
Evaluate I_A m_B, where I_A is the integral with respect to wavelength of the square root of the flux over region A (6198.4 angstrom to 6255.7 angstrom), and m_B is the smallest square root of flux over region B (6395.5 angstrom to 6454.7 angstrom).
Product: 485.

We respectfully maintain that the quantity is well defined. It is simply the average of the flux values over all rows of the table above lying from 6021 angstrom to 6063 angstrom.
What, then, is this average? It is 9.18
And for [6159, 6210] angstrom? 8.58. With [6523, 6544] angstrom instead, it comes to 9.11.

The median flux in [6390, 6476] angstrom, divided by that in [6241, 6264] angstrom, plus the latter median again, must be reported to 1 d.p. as 9.1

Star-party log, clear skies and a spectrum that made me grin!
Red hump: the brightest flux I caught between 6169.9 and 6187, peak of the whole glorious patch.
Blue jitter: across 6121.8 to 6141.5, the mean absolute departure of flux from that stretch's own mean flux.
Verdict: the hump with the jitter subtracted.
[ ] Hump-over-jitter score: 8.6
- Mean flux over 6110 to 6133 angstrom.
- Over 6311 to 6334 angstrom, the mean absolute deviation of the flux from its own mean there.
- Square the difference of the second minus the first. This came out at 81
